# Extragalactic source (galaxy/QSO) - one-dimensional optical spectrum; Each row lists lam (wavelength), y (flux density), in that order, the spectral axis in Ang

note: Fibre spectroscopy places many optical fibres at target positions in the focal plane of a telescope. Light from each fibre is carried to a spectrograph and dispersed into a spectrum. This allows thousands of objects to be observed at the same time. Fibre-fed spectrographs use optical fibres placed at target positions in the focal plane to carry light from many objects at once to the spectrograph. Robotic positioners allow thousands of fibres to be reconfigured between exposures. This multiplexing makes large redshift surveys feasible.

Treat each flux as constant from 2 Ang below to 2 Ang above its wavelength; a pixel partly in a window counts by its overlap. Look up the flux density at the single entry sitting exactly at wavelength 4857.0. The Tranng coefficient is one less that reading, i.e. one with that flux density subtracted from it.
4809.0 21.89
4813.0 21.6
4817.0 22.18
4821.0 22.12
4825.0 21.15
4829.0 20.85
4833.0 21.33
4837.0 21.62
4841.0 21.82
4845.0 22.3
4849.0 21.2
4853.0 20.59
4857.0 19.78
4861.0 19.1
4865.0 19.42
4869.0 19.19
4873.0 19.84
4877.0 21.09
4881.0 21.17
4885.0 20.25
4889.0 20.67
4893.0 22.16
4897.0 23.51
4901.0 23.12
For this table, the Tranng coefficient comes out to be -18.8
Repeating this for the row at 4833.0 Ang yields -20.3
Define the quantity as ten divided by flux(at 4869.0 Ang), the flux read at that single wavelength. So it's 0.521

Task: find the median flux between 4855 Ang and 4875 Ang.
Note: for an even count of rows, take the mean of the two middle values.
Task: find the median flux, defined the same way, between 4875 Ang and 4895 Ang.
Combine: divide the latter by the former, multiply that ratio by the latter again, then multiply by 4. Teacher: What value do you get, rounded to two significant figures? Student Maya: 92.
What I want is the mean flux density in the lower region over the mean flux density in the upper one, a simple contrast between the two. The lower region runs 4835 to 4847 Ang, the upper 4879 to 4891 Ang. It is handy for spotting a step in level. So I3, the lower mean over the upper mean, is 1.06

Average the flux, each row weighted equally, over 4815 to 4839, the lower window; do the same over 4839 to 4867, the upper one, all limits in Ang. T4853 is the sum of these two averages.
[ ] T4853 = 42.1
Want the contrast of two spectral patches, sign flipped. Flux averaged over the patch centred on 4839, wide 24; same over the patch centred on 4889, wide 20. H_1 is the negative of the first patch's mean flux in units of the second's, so -1.00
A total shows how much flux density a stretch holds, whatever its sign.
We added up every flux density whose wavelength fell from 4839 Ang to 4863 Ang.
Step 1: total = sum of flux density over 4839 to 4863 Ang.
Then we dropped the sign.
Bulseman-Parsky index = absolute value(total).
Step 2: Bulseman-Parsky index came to 125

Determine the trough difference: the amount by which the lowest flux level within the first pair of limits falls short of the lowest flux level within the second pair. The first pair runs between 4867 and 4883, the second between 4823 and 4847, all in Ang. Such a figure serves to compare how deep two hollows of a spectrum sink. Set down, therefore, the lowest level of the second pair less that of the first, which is 1.7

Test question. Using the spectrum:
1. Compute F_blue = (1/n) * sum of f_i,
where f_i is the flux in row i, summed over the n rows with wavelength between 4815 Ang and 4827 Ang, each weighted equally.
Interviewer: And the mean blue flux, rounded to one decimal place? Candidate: 21.8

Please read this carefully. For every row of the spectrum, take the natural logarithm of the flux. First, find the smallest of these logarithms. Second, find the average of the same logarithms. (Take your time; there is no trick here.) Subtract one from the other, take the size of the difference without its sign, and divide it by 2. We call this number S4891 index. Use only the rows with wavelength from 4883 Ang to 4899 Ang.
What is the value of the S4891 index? 0.032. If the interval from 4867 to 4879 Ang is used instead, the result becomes 0.021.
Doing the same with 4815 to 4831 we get 0.017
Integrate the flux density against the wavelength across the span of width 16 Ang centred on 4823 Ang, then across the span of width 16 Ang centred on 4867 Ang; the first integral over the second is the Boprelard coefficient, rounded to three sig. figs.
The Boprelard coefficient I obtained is 1.11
